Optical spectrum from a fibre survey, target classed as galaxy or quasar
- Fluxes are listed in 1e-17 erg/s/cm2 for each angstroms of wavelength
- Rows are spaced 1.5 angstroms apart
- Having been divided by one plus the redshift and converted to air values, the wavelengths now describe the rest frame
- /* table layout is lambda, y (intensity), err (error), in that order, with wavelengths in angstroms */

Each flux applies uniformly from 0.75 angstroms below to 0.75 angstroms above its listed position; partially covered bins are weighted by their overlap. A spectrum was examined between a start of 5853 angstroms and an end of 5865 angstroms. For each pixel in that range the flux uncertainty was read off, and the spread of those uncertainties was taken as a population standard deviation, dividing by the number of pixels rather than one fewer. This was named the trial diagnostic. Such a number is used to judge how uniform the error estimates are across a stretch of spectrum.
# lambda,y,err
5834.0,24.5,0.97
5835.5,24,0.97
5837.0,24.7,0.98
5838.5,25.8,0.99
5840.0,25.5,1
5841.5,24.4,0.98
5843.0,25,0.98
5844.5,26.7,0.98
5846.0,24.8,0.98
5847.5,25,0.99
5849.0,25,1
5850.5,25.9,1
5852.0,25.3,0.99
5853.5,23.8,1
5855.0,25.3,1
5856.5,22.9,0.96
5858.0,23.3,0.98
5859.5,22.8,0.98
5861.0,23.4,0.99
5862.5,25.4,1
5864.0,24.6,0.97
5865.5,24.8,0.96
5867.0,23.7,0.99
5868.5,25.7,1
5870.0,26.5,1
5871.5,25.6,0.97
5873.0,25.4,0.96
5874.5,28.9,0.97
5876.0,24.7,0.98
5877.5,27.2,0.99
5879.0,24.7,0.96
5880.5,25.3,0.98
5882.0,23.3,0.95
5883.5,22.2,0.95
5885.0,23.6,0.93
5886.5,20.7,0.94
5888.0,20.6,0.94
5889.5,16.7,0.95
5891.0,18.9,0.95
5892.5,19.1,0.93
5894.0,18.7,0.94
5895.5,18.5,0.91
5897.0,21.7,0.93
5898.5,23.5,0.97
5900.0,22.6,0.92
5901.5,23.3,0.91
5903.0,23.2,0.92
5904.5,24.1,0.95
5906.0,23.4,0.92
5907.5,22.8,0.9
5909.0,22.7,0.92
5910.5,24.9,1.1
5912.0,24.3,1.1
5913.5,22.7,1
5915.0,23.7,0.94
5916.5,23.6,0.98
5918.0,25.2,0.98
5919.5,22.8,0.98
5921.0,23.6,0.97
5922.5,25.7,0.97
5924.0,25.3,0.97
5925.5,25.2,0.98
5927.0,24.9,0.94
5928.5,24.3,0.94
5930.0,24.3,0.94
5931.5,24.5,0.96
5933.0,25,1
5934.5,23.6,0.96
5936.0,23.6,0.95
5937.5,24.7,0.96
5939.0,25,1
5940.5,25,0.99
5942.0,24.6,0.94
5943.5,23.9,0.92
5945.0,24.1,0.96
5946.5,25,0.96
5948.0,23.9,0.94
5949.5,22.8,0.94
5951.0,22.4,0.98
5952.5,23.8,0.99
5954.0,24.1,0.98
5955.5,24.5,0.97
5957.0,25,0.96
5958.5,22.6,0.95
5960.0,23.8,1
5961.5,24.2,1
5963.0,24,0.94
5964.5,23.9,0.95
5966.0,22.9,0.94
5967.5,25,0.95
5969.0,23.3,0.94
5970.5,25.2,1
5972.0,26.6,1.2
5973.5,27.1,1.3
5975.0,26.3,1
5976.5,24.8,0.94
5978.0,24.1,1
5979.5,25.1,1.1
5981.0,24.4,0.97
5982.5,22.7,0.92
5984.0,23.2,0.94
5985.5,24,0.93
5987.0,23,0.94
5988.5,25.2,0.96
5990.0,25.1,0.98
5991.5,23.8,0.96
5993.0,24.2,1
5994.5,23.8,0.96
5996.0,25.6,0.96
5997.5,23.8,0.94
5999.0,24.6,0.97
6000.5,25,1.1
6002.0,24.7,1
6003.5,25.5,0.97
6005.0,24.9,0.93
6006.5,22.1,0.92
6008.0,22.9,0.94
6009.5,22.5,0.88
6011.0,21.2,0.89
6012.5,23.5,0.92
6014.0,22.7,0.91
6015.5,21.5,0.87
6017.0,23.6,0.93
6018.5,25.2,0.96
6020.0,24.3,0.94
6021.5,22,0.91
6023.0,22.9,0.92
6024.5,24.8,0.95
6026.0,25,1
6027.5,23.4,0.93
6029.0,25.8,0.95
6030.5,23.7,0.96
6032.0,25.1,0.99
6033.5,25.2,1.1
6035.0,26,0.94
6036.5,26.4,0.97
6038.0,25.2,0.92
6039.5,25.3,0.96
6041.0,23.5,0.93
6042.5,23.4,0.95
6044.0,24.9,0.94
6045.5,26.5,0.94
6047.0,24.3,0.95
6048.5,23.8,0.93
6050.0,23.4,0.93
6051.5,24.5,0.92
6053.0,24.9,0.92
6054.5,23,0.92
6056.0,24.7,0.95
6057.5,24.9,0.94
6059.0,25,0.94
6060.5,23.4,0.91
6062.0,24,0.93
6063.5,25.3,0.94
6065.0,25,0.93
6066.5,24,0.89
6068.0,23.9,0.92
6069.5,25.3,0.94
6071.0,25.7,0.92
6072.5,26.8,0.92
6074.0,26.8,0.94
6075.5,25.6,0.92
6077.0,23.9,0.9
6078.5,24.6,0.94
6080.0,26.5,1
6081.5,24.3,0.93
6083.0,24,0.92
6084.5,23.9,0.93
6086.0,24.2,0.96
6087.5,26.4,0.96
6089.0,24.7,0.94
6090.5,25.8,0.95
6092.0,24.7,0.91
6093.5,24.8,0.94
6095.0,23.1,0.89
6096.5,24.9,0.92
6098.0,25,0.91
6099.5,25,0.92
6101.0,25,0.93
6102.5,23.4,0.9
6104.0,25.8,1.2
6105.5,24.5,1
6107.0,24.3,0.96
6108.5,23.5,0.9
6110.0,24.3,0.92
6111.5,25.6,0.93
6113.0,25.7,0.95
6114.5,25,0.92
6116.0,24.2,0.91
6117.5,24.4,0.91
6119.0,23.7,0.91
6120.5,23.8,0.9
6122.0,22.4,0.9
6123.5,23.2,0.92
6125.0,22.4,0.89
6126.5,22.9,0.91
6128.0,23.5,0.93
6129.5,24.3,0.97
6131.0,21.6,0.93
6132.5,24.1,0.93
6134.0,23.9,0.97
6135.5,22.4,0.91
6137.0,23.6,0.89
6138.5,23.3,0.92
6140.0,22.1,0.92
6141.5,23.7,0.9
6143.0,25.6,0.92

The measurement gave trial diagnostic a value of 0.014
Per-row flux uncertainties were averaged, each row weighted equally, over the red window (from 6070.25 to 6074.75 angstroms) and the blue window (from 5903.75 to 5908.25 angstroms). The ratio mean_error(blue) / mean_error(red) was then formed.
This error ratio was 1.00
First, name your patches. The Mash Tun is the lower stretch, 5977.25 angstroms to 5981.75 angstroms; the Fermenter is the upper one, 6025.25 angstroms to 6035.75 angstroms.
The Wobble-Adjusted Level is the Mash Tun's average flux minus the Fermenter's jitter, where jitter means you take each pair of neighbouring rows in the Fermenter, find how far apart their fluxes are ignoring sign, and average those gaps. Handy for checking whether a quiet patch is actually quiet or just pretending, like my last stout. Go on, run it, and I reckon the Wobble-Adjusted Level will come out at 23.1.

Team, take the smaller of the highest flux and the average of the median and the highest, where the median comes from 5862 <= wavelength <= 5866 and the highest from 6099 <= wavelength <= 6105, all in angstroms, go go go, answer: 25.30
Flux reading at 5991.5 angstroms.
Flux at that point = 23.8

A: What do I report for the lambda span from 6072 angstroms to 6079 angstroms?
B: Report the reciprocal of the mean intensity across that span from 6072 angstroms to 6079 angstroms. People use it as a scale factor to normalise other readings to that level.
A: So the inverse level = 0.0392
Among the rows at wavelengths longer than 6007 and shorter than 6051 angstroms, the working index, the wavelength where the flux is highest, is 6045.5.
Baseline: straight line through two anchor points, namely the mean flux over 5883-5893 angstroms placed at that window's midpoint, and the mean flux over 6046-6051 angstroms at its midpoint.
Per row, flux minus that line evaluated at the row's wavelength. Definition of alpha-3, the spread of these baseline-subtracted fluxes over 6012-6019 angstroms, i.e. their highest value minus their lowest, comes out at 3.6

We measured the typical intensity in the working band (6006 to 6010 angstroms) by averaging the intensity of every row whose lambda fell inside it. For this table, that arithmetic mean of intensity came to 22.5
